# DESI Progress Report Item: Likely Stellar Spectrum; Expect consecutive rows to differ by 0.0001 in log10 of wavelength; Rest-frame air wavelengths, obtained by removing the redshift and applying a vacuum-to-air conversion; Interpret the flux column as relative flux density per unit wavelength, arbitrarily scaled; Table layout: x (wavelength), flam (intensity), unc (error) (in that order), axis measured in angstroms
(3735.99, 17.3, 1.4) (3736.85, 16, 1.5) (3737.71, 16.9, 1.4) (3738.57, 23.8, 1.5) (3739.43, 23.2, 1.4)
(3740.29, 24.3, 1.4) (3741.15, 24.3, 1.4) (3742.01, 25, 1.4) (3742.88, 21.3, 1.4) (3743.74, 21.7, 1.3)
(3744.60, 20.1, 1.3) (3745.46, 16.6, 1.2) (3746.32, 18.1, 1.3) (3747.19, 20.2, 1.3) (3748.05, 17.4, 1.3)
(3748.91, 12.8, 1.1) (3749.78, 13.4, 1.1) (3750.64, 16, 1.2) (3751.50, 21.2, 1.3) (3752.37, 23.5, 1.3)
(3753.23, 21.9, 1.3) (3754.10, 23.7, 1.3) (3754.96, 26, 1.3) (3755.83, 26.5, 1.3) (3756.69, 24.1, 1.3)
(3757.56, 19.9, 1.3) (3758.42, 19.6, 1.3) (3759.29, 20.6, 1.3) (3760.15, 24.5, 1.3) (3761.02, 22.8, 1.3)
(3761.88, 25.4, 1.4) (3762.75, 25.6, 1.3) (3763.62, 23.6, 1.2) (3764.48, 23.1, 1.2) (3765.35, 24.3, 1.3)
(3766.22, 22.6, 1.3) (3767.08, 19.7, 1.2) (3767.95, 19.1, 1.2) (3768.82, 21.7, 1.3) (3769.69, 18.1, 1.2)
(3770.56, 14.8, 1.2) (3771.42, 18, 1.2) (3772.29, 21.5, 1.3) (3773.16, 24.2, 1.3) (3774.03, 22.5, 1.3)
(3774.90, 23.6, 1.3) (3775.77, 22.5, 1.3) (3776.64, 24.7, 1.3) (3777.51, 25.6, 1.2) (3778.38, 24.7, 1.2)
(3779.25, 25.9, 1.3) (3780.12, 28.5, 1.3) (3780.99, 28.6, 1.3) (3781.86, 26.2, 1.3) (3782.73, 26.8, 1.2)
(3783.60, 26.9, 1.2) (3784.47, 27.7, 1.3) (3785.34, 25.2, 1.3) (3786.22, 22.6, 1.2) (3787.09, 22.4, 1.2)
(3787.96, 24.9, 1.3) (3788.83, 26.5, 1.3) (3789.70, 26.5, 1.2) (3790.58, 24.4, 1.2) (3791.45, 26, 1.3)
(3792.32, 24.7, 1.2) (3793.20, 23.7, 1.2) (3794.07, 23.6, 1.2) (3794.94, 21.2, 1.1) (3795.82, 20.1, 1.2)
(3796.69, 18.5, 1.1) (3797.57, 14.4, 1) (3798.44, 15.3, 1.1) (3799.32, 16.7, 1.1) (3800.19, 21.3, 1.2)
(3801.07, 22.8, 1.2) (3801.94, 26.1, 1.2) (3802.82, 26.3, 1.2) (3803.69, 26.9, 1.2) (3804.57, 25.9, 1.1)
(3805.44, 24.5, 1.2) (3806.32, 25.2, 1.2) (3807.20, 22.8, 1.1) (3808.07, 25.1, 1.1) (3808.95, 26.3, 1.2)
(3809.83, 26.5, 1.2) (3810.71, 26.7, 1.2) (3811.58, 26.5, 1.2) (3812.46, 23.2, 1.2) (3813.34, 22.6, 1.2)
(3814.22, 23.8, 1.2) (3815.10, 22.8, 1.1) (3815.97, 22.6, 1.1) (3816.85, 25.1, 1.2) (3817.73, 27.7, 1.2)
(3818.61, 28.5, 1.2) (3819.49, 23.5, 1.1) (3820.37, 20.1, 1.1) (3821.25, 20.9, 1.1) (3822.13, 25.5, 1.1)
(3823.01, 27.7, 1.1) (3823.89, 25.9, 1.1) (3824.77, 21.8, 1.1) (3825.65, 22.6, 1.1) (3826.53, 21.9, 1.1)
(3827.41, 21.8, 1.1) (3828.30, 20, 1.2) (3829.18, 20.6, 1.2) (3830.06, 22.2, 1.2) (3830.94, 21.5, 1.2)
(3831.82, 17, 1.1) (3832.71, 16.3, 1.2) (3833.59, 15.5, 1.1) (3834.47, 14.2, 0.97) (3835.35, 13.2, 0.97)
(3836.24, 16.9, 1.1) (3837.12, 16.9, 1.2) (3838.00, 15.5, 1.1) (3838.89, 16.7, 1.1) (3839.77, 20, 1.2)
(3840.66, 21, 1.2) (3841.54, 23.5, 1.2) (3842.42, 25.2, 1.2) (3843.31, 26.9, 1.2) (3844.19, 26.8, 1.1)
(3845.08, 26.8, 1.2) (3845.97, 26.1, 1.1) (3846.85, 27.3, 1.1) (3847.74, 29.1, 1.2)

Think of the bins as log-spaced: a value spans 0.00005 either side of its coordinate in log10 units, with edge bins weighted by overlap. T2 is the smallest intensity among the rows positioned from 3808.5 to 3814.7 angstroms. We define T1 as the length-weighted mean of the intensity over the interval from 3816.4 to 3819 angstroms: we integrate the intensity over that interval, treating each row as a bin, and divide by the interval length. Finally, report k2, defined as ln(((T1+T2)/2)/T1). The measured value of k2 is -0.09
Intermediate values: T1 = 27.0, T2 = 22.6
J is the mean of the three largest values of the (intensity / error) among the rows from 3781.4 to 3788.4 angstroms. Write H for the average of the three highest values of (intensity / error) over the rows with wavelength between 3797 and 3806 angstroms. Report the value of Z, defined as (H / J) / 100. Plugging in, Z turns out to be 0.010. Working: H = 22.6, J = 22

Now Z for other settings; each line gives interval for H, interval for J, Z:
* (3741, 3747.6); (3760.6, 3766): 0.009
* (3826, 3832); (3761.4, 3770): 0.010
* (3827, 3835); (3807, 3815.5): 0.008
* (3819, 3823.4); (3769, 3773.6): 0.014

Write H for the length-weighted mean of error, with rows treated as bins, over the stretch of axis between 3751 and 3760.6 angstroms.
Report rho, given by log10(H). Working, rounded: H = 1.30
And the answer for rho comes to 0.11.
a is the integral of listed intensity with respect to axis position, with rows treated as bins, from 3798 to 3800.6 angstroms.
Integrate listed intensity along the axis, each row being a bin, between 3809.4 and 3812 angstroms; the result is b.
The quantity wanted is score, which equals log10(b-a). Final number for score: 1.36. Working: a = 46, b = 69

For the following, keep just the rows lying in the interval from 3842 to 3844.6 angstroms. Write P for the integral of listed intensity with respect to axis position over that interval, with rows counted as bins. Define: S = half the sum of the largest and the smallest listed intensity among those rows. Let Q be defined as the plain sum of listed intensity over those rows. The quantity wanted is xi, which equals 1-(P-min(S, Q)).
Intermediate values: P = 68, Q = 79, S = 26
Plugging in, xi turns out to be -41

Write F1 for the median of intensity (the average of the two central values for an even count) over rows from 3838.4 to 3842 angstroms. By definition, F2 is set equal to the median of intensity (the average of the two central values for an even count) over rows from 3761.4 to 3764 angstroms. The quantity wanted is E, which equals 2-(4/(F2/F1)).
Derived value -1.2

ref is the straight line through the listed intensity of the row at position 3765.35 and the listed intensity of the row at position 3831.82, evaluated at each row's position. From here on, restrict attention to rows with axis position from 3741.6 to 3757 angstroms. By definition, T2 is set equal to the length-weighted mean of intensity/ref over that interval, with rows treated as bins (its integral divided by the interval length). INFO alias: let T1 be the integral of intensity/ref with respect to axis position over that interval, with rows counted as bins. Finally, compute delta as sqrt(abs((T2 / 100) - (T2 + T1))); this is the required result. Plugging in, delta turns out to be 3.6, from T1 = 12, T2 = 0.8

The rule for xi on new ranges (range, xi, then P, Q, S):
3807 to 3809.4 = -34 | 60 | 74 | 25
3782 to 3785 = -53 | 81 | 81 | 27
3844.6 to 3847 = -36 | 64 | 80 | 27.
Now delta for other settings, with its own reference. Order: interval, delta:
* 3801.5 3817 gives 4.6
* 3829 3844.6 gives 4.4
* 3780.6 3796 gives 4.3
